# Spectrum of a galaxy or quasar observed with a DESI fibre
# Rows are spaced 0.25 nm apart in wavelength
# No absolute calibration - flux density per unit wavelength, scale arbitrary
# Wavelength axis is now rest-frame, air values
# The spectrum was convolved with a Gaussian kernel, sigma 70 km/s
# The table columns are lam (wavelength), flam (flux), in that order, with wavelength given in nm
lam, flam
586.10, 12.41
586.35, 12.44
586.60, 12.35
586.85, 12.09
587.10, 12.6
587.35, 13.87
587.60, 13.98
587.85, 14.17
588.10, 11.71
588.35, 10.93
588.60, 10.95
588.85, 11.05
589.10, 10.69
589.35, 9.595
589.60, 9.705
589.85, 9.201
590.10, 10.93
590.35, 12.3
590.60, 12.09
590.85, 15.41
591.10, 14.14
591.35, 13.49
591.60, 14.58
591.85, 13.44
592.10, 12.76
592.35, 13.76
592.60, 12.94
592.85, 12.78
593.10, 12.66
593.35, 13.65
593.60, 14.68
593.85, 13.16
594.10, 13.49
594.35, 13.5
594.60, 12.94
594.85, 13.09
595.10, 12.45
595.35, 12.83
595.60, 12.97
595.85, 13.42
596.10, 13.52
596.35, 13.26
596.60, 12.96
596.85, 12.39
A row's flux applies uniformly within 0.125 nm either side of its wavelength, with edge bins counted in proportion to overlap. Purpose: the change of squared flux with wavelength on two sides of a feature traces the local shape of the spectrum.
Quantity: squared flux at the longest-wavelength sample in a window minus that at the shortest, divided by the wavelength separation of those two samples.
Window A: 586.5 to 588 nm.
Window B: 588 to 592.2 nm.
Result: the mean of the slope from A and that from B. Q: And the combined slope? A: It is 23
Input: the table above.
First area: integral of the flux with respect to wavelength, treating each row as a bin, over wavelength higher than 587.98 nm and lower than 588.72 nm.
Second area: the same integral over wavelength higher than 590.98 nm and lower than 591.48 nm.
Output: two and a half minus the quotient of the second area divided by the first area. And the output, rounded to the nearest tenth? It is 1.7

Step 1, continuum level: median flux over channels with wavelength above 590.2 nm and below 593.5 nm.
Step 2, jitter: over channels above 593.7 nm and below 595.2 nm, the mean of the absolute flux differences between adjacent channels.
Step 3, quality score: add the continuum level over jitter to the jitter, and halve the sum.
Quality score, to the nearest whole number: 20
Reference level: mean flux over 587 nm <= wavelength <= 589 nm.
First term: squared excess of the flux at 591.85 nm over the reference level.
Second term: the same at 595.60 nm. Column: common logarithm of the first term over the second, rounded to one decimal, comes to 0.5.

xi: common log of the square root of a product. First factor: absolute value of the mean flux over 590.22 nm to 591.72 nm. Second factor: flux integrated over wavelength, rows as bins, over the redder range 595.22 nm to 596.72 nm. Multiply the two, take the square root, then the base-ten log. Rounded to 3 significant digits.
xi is 1.22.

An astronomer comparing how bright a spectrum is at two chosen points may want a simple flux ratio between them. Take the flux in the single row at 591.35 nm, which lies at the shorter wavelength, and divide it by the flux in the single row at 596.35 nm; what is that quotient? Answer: 1.02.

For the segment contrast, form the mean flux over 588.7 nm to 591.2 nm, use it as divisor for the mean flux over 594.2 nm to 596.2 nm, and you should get 1.14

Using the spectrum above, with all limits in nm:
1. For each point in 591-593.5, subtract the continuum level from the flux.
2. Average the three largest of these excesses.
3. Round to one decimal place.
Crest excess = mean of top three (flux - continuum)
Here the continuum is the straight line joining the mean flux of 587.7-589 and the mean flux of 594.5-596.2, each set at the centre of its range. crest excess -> 1.8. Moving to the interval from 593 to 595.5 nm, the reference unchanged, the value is 1.2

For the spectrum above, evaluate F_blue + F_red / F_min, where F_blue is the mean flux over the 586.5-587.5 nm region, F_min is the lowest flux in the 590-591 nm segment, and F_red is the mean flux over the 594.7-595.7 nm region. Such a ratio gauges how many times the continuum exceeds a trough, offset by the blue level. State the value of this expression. 13.9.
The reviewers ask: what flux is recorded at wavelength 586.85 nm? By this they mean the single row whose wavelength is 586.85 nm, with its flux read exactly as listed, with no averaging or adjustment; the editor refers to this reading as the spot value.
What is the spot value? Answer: 12.09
